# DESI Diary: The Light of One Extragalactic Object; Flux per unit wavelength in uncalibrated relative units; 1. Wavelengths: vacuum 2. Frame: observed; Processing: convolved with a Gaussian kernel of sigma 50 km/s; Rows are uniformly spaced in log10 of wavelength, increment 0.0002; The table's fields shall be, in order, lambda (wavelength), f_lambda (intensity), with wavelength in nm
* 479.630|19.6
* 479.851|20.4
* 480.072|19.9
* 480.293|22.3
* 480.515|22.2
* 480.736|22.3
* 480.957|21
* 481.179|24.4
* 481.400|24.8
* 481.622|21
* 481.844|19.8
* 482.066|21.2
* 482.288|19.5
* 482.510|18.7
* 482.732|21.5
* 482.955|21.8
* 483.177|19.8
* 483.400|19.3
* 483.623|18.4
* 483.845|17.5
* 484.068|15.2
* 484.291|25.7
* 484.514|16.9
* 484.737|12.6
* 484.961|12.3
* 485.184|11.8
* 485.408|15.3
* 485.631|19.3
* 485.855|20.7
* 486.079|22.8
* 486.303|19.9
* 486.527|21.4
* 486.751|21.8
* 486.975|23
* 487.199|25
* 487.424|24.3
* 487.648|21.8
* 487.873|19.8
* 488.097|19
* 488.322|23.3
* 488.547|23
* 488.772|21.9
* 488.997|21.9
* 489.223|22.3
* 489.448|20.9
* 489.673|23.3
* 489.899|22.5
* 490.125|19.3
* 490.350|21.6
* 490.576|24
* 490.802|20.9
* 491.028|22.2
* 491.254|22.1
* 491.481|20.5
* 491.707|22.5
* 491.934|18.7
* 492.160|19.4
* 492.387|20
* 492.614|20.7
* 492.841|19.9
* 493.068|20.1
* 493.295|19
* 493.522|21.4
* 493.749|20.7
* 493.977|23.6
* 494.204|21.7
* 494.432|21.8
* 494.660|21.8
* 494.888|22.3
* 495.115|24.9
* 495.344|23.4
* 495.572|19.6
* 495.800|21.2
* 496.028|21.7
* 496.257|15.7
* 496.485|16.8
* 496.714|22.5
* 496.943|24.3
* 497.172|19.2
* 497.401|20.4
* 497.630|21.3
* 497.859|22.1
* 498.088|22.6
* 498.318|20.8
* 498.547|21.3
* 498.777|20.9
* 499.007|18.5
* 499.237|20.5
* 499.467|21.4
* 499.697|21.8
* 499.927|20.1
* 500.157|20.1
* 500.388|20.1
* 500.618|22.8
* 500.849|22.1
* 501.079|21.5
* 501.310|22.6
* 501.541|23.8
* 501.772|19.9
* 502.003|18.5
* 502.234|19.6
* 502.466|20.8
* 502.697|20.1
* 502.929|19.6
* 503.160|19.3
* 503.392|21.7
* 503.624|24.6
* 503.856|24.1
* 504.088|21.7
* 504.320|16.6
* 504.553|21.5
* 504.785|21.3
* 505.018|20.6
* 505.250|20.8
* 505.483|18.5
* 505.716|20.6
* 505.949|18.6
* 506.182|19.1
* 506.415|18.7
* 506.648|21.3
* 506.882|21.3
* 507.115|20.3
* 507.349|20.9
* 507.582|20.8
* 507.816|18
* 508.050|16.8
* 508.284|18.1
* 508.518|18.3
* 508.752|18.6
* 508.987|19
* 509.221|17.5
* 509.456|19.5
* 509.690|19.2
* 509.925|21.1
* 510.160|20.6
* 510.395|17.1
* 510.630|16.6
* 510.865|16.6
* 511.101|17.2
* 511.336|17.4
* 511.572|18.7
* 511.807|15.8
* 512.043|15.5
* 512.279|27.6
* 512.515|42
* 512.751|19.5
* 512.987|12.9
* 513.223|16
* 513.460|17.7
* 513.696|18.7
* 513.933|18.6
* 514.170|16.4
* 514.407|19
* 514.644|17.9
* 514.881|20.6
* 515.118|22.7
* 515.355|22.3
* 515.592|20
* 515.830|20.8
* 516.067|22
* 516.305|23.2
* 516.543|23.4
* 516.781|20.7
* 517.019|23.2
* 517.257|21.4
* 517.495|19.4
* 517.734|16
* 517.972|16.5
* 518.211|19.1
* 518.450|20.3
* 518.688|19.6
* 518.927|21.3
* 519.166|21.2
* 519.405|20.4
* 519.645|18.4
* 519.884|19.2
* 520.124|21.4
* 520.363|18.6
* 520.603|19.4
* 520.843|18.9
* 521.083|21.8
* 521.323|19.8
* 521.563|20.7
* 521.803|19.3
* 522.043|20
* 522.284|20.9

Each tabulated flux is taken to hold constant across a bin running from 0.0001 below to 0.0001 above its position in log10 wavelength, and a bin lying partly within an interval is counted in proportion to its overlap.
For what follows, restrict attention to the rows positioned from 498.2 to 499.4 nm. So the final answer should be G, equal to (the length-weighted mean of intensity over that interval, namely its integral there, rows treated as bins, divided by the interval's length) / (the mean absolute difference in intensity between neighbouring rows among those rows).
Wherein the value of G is 15.4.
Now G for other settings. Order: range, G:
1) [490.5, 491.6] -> 14.3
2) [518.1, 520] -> 19.1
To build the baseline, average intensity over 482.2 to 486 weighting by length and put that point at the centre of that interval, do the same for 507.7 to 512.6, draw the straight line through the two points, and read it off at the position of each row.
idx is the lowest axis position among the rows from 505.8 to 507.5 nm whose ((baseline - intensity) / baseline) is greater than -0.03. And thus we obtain 505.949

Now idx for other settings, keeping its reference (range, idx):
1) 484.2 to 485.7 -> 484.514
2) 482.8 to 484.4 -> 483.623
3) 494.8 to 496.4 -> 496.257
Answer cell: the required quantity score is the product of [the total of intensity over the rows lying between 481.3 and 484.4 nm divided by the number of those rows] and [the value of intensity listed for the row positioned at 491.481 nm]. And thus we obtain 416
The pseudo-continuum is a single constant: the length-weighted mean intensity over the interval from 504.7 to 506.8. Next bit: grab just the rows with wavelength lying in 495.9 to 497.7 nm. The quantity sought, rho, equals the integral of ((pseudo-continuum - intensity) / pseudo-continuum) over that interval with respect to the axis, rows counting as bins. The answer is -0.03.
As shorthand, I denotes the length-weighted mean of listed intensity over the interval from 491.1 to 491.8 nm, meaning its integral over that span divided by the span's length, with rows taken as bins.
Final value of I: 21.7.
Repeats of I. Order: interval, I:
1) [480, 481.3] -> 22.1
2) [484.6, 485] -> 12.7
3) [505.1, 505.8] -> 20.0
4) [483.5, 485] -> 17.2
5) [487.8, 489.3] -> 21.6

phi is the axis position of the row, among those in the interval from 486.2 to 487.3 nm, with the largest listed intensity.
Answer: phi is 487.199 nm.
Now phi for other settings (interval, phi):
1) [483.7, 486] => 484.291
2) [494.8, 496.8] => 495.115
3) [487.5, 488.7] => 488.322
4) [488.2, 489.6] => 488.322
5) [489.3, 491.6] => 490.576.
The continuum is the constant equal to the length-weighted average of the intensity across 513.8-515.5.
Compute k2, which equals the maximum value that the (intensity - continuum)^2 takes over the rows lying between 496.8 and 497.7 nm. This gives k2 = 22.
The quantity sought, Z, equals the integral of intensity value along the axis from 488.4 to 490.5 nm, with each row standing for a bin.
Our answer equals 46.0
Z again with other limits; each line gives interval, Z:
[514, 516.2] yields 44.4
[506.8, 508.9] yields 40.3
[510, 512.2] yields 38.6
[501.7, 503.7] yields 40.8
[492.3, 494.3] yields 41.6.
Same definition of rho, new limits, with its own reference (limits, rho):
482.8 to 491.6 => -0.20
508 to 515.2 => 0.29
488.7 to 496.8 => -0.50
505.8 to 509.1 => 0.11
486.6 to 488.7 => -0.25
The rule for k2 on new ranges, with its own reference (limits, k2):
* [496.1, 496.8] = 16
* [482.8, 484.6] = 37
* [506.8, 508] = 3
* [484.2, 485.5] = 62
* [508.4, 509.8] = 5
